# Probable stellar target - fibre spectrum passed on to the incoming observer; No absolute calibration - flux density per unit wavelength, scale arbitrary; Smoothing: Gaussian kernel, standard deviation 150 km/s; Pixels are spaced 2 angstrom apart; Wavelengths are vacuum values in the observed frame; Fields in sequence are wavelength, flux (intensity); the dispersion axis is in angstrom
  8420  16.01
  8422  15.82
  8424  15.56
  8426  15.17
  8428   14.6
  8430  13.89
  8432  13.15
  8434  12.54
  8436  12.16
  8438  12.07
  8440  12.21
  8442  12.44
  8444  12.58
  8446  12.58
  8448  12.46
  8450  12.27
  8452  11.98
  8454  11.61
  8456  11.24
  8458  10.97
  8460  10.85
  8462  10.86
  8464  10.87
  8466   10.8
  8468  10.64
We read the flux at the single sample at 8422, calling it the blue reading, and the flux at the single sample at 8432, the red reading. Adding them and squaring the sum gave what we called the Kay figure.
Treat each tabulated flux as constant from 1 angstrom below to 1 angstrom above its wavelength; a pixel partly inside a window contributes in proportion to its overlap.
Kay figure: 839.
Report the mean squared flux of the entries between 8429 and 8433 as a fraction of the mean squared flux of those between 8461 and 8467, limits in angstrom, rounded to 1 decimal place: 1.6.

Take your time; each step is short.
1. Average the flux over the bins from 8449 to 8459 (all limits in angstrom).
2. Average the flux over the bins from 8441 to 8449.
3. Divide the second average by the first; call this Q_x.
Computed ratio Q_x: 1.08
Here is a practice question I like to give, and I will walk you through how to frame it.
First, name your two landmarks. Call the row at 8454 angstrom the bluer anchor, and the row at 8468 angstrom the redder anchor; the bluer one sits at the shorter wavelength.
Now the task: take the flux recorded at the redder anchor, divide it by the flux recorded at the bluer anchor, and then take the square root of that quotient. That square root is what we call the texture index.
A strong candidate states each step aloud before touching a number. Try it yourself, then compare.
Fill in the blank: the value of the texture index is 0.957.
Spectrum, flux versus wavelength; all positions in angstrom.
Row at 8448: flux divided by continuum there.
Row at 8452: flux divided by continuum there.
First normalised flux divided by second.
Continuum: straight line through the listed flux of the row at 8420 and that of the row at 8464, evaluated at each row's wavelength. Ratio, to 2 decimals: 1.00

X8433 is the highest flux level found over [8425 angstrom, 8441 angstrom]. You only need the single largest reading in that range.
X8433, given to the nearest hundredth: 15.17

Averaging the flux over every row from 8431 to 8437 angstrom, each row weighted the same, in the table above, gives 12.6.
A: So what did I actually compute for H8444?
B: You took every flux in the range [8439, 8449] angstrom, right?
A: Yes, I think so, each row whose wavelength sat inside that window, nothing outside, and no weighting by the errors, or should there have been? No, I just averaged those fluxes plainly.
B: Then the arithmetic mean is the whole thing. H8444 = 12.5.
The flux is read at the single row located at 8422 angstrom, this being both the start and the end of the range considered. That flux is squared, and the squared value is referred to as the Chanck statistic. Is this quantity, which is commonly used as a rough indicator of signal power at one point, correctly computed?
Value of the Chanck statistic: 250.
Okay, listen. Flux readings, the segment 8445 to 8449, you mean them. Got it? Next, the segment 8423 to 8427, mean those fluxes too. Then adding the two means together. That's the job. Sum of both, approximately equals 27.9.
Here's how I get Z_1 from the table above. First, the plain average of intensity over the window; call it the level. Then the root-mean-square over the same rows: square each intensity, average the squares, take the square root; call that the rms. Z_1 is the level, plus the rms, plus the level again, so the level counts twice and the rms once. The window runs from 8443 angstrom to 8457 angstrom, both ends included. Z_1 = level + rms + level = 36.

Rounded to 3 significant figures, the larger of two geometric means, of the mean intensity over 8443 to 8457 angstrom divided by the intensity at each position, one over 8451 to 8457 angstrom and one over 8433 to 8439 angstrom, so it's 1.04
